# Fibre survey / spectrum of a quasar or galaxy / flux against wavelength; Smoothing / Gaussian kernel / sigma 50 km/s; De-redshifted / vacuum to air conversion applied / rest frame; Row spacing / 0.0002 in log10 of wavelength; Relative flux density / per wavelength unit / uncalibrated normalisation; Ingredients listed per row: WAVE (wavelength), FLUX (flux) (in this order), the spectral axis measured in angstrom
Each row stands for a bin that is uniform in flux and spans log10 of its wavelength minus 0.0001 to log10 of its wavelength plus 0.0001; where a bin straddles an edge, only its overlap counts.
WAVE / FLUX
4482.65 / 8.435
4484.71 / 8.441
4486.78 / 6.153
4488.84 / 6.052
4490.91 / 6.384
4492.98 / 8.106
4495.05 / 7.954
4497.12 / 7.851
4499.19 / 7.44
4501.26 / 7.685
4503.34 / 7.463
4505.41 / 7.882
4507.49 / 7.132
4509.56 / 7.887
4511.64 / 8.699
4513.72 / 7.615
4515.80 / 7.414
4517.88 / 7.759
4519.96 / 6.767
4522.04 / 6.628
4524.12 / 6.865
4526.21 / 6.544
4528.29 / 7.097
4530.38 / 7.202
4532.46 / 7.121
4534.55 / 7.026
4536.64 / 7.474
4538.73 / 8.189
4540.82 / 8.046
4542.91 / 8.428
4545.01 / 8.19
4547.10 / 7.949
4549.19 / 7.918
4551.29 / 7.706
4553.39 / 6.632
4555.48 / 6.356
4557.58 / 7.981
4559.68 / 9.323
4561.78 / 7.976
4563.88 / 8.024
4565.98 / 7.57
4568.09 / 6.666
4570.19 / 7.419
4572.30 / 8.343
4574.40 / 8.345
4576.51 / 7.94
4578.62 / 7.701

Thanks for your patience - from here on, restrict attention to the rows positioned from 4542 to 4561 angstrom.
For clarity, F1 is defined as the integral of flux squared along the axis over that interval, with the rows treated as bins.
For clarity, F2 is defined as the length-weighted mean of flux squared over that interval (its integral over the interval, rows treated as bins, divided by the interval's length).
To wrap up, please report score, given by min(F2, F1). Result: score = 62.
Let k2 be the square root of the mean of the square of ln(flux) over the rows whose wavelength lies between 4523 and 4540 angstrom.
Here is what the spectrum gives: 1.97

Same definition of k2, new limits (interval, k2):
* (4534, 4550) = 2.07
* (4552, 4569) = 2.02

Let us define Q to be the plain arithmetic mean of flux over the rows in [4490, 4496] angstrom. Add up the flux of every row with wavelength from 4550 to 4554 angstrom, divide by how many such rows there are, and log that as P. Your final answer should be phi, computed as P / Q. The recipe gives 0.96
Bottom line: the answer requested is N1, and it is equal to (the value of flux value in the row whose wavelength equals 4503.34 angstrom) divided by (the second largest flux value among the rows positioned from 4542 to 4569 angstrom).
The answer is 0.89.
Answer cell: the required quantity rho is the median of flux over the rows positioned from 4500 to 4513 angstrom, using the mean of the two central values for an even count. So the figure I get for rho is 7.78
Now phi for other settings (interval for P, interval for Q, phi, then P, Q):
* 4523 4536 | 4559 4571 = 0.89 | 7.0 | 7.8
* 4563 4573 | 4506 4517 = 0.98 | 7.6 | 7.7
